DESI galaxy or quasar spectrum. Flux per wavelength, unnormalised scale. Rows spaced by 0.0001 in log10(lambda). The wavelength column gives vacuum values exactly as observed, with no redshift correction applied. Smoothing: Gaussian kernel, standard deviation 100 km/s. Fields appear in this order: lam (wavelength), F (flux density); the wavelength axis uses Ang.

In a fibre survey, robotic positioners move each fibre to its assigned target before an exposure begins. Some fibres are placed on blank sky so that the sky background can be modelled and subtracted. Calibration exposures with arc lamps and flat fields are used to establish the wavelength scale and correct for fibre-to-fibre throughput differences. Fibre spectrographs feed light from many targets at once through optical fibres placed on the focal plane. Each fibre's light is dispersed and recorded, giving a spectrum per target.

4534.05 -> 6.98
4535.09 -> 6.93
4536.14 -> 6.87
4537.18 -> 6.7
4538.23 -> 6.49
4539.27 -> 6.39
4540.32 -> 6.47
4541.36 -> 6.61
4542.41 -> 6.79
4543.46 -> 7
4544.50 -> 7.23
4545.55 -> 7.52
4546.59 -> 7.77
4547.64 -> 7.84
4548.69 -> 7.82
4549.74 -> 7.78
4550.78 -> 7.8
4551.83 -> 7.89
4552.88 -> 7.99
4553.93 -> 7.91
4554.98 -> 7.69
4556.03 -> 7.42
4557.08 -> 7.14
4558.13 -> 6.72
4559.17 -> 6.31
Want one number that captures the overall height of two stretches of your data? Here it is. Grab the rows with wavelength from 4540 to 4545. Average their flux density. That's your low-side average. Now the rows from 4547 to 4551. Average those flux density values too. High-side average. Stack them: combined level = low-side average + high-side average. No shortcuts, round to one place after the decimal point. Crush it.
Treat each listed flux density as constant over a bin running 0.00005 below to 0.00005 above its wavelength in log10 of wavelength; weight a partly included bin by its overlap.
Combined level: 14.6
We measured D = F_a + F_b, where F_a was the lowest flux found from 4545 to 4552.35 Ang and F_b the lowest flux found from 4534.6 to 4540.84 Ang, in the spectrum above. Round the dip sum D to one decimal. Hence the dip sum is 13.9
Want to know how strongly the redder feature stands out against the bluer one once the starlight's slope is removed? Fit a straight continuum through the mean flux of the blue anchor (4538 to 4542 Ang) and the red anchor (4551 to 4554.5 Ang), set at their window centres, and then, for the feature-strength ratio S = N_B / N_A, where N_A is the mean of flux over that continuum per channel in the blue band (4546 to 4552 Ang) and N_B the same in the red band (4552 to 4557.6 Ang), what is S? 0.90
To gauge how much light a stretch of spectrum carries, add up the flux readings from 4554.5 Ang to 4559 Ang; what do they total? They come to 29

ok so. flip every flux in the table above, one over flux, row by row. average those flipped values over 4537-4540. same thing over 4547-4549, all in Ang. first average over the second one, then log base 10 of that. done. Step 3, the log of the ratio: 0.08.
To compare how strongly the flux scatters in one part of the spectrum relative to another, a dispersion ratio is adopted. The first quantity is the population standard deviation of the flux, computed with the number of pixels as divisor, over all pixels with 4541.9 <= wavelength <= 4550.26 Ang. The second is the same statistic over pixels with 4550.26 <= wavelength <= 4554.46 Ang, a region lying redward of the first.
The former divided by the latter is 5.7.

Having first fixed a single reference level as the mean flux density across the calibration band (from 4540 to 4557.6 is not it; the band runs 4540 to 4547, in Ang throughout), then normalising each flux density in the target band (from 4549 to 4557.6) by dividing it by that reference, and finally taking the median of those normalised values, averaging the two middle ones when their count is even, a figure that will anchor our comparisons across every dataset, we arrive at 1.10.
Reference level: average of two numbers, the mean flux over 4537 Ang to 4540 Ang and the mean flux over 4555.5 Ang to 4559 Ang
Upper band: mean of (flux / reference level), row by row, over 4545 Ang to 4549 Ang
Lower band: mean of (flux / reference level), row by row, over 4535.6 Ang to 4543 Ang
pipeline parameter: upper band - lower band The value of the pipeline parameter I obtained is 0.16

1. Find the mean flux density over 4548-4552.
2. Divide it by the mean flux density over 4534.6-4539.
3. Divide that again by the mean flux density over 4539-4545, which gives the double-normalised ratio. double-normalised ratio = 0.172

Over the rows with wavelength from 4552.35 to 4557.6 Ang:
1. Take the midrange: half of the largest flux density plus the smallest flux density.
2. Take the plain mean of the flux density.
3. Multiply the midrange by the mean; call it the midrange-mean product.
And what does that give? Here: 57.7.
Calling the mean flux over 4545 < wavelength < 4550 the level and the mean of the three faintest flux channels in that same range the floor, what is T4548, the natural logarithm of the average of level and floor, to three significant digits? 2.04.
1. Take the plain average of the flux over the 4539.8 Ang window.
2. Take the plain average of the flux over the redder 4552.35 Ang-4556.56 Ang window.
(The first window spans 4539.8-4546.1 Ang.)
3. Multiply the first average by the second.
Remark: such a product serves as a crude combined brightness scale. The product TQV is 53.8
